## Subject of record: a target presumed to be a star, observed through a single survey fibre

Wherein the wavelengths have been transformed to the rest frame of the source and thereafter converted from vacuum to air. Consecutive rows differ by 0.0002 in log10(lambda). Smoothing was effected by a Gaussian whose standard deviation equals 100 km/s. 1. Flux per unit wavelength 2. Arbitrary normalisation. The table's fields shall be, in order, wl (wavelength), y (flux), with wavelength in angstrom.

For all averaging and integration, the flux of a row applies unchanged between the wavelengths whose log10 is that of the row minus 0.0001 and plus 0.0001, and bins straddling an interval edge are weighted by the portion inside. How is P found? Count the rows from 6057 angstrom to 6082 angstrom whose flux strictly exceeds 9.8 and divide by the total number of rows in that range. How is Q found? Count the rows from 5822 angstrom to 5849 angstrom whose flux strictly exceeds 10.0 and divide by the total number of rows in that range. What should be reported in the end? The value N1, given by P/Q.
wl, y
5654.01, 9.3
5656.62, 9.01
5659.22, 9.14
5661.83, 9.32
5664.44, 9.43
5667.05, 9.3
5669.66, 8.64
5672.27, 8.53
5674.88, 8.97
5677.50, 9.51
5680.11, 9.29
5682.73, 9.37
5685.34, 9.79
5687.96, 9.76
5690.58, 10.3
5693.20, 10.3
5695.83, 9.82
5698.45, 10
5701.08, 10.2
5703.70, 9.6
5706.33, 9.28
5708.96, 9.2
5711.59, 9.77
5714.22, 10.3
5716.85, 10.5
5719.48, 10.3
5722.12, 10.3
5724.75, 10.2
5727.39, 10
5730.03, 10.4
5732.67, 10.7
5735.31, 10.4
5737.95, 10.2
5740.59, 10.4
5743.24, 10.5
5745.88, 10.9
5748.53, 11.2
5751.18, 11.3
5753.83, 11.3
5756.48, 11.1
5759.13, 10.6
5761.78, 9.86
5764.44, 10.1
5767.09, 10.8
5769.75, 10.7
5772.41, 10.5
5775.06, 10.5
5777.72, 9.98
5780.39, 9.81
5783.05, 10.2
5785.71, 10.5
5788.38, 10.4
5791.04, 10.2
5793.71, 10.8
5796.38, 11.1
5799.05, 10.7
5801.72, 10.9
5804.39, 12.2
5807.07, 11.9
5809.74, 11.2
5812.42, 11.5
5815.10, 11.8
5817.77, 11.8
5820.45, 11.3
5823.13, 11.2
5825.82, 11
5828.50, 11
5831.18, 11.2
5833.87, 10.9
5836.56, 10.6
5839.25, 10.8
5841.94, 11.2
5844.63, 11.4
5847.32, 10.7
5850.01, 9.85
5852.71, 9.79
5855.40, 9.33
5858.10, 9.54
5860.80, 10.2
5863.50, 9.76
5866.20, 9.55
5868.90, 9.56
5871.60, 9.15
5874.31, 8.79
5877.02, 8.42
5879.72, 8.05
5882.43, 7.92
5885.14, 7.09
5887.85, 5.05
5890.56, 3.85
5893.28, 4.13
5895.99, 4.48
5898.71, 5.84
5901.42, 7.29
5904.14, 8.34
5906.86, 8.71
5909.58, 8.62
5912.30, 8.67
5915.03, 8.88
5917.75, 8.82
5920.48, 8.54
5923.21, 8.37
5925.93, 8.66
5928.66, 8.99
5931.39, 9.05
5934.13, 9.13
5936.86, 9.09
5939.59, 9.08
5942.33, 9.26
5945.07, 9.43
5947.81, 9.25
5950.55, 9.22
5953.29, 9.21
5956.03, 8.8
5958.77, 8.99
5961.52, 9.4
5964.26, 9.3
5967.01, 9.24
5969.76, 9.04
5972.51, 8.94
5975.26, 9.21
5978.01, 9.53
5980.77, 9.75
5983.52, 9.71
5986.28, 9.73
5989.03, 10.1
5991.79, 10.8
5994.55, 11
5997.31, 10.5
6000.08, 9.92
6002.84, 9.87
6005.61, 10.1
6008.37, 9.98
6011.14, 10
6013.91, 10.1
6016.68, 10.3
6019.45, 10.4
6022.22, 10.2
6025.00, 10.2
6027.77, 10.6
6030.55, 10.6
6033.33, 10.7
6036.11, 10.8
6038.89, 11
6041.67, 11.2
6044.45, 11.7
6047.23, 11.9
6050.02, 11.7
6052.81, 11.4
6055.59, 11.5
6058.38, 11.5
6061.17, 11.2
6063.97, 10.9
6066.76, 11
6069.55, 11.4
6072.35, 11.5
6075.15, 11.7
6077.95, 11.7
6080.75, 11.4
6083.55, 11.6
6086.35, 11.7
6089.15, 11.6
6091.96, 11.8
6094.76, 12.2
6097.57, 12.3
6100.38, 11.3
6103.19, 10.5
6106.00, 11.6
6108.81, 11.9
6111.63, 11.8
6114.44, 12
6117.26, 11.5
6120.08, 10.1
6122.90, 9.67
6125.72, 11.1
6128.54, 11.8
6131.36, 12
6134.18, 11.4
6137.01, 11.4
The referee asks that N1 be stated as 1.0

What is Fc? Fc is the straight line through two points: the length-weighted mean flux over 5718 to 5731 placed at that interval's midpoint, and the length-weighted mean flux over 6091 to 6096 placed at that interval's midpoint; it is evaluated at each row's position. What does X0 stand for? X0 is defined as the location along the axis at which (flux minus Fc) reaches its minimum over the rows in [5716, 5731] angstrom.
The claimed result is 5727.39 angstrom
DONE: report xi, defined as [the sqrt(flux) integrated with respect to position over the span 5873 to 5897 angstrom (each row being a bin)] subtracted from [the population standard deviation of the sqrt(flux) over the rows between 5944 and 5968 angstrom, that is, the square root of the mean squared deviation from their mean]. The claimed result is -60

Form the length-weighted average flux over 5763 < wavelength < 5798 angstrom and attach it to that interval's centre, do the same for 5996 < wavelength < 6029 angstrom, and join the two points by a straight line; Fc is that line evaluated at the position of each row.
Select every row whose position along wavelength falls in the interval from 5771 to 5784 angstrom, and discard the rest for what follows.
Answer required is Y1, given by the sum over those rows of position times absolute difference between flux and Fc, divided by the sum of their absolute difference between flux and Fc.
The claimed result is 5779.4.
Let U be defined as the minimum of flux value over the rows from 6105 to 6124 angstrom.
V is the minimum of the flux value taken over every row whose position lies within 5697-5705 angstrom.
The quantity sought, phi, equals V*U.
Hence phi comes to 93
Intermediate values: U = 9.67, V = 9.6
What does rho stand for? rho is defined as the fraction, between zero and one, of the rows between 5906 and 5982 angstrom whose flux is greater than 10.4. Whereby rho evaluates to 0.00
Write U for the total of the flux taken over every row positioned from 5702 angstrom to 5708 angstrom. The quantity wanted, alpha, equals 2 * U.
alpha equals 37.8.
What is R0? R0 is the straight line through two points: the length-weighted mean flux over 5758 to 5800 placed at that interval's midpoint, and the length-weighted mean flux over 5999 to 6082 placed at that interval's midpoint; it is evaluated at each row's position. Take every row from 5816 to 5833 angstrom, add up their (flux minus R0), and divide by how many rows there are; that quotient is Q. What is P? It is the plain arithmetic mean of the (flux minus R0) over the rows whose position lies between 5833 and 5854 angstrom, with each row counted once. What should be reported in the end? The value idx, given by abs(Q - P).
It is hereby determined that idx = 0.6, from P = 0.12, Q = 0.7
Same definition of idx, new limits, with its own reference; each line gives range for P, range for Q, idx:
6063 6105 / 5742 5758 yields 0.1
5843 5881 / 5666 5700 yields 0.2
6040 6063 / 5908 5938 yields 2.5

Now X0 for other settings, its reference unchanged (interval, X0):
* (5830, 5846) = 5836.56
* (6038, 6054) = 6038.89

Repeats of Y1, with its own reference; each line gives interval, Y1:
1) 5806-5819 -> 5812.6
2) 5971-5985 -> 5976.5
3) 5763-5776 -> 5767.6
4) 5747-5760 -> 5752.7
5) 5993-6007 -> 5997.9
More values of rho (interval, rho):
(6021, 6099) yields 0.93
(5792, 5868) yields 0.75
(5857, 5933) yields 0.00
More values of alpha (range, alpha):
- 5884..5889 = 24.3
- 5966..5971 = 36.6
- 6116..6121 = 43.2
